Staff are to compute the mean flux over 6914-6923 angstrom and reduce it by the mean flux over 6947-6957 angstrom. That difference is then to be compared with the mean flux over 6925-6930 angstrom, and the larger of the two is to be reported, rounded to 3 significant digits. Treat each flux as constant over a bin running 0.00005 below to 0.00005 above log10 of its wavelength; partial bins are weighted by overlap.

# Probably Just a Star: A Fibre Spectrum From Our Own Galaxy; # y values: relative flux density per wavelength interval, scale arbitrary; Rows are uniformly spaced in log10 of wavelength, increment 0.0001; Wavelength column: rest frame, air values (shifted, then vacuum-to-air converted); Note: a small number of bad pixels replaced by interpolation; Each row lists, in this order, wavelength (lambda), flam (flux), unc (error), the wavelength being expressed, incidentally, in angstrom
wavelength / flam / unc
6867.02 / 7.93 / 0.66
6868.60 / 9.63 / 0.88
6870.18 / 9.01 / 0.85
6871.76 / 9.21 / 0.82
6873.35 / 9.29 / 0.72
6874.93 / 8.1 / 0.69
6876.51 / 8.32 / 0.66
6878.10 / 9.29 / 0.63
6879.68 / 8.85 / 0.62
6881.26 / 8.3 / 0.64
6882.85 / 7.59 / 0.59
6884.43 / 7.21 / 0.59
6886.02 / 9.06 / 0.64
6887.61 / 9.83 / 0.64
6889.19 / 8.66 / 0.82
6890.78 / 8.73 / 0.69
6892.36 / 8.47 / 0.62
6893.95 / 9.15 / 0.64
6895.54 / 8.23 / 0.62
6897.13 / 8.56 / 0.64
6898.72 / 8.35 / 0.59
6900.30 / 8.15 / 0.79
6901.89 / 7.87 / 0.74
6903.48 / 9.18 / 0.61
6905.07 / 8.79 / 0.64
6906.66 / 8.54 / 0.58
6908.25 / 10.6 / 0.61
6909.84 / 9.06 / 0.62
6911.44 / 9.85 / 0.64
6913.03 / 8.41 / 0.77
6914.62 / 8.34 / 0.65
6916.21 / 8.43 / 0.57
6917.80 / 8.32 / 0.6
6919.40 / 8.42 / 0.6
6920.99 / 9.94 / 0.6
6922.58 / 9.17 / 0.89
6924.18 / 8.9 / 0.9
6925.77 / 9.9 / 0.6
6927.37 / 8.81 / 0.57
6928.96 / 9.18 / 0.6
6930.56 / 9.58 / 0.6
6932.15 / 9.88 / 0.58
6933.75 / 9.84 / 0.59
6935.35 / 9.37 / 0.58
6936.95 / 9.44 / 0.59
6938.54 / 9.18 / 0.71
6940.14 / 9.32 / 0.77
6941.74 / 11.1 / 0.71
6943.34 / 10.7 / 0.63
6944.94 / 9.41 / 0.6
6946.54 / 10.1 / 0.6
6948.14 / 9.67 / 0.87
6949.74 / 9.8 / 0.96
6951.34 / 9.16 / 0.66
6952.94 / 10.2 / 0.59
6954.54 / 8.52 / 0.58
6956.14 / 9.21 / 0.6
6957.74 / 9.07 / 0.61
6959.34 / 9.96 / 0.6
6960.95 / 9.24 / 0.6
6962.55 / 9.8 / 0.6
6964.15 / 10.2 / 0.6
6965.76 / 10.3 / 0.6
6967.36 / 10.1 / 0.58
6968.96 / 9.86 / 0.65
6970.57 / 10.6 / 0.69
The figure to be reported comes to 9.30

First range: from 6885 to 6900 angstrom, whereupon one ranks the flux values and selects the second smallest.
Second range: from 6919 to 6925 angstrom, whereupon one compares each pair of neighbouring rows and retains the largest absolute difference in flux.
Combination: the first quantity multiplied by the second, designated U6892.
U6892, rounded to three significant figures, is 12.7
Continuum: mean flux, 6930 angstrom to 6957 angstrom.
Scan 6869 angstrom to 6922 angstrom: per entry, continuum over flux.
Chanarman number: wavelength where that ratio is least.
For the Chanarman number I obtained 6908.25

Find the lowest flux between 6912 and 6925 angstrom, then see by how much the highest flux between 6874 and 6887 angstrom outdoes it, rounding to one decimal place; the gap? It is 1.0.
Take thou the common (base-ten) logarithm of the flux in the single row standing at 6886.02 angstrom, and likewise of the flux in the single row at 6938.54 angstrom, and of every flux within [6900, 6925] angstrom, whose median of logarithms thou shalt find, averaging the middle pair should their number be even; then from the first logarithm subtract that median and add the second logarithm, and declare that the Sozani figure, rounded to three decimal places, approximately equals 0.982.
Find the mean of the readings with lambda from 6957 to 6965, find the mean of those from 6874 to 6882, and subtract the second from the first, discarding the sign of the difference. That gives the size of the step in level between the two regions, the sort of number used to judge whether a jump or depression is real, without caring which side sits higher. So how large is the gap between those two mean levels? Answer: 1.1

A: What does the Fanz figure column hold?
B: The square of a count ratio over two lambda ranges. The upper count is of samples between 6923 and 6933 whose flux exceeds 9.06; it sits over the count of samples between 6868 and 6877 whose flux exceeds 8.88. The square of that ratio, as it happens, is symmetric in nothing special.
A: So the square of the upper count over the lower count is 1.0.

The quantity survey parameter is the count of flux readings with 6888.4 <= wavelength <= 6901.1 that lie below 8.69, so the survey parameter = 6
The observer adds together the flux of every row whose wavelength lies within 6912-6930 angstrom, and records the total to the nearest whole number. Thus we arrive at 98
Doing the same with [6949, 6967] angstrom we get 105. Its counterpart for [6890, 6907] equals 94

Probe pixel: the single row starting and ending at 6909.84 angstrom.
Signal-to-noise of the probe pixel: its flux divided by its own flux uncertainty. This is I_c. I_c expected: 14.6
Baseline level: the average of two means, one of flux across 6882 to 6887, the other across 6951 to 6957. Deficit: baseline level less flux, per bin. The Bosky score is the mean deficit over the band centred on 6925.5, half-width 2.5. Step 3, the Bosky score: -0.6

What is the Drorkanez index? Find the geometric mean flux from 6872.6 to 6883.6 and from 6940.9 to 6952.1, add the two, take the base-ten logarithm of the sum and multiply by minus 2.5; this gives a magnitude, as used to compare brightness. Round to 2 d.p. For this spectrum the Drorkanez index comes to -3.17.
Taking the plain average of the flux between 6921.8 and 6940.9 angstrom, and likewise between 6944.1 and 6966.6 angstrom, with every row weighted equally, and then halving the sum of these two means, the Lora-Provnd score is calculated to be 9.5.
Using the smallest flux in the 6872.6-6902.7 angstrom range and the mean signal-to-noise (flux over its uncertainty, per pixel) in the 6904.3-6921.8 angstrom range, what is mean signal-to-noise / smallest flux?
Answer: 2.00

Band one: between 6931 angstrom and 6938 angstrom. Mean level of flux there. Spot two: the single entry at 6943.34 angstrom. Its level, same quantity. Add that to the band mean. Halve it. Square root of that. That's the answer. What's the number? 3.19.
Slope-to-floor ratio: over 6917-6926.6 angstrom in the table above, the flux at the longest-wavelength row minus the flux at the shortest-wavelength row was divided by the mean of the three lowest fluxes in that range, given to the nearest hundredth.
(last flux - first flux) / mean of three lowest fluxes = 0.18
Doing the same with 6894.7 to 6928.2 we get 0.07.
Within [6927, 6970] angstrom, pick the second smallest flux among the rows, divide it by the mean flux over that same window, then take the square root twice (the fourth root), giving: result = 0.977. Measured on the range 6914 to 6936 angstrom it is 0.977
